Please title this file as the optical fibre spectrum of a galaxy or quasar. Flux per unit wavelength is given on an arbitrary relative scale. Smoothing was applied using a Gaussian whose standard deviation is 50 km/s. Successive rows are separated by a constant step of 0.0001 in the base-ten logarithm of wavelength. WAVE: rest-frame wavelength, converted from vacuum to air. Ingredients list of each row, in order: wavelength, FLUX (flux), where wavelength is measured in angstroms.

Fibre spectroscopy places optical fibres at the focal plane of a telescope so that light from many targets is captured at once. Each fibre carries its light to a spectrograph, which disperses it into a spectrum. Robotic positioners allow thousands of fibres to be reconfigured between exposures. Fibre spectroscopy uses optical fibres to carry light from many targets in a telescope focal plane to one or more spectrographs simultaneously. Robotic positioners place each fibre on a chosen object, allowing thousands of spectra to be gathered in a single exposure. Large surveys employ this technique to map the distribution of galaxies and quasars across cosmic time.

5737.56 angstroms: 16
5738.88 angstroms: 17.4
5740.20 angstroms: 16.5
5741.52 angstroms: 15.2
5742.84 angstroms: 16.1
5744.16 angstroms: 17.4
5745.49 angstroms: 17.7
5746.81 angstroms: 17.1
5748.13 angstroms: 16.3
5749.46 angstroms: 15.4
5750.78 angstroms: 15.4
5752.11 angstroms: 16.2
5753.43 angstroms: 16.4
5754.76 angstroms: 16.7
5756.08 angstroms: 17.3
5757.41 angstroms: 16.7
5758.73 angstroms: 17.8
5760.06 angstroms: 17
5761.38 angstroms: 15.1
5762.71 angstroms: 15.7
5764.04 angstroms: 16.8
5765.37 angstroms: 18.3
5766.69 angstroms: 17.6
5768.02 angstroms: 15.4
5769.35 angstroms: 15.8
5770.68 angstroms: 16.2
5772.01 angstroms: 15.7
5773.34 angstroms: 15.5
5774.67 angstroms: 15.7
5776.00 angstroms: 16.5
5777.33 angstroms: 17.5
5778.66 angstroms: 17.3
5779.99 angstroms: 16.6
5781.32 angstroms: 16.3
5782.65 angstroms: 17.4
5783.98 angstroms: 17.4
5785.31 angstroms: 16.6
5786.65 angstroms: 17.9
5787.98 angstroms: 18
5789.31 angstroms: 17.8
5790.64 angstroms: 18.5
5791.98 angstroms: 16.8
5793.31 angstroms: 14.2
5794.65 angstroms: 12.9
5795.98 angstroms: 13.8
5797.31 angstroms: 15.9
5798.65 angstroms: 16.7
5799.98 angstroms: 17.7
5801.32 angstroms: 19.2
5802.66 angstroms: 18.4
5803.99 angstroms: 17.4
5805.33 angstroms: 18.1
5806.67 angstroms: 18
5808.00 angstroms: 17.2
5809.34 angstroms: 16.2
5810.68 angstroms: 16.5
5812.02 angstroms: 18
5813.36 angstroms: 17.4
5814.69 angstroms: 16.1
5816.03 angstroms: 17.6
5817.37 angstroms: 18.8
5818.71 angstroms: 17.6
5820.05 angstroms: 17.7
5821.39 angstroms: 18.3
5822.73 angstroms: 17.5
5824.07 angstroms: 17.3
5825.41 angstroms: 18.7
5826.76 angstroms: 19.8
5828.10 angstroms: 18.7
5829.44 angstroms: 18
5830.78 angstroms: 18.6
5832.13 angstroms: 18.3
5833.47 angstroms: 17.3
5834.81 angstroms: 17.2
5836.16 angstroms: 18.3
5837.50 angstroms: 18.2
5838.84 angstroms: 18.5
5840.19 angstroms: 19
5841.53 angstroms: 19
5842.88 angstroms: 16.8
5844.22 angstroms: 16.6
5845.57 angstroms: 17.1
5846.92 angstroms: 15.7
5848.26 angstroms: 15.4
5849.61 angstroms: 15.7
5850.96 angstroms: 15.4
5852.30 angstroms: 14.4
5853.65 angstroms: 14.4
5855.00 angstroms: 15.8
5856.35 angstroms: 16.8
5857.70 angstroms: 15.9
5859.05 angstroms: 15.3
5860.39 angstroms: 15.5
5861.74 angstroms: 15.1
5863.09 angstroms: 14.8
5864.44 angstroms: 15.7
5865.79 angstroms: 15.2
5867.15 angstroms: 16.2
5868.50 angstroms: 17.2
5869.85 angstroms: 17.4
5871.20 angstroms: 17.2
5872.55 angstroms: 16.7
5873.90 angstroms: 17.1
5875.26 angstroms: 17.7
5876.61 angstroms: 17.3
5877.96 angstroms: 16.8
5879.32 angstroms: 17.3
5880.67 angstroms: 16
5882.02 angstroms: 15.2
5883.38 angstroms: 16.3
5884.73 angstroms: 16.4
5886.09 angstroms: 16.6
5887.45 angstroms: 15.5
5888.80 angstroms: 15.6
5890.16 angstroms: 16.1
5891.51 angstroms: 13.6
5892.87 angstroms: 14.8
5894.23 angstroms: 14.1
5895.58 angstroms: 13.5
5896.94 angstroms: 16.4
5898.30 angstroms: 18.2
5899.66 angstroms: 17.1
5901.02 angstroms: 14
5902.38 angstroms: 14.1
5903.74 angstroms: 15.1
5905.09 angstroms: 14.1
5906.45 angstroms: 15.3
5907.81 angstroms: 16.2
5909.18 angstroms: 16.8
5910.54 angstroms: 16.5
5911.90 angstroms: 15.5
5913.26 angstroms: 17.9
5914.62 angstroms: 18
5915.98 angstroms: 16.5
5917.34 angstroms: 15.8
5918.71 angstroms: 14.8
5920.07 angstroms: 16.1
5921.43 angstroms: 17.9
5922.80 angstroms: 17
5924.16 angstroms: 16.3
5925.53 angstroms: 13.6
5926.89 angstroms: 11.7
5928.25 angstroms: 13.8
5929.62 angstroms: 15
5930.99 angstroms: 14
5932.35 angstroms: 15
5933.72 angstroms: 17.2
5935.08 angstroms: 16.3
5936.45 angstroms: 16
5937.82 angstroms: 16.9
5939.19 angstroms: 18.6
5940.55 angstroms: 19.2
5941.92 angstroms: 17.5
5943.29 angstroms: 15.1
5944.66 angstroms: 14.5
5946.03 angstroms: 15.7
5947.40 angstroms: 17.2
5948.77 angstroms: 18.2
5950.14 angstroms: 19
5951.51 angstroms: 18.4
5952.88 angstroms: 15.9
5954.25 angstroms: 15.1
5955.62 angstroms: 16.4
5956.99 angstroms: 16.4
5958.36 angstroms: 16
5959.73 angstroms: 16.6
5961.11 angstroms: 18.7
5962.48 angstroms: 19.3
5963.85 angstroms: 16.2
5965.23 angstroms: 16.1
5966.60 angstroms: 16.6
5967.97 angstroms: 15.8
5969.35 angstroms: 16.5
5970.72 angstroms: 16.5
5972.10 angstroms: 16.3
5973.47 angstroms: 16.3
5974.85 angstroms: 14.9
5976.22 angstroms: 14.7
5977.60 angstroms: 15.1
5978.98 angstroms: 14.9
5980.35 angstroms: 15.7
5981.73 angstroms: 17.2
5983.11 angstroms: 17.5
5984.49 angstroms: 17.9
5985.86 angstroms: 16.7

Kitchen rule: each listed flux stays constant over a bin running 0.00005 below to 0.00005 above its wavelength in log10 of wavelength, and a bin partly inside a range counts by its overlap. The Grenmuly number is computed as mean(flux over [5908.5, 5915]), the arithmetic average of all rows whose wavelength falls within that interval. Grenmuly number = 16.9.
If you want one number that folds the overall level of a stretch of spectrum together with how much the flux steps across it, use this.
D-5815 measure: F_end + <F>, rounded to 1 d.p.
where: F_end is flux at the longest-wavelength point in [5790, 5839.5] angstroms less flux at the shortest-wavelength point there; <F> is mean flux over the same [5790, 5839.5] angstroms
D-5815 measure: 17.4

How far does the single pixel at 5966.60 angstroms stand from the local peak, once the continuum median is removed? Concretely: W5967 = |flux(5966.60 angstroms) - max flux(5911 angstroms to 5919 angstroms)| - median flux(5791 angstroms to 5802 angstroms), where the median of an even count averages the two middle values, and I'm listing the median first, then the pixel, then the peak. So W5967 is -14.9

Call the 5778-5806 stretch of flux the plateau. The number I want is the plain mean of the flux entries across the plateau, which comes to 16.9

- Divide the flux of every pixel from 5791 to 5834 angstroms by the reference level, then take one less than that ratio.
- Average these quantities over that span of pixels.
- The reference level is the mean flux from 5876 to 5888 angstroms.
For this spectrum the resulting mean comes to 0.06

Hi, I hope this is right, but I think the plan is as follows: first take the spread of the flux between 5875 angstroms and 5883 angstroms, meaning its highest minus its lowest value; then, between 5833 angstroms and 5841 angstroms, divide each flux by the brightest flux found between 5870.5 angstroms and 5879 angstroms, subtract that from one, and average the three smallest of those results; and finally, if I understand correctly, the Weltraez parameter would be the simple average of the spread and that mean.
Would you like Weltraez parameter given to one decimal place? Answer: 1.2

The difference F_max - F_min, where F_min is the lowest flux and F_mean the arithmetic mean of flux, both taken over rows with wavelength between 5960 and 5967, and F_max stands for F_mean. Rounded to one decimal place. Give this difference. 1.3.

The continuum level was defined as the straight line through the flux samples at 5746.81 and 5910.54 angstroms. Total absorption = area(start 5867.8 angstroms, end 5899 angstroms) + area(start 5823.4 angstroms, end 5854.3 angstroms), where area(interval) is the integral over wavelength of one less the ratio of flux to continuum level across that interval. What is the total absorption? -0.3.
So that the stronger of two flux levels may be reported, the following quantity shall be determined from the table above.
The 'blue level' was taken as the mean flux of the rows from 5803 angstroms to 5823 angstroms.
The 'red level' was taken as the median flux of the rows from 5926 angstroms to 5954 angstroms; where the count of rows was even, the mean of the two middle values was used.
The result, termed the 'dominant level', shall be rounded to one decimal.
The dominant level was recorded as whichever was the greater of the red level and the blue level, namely 17.5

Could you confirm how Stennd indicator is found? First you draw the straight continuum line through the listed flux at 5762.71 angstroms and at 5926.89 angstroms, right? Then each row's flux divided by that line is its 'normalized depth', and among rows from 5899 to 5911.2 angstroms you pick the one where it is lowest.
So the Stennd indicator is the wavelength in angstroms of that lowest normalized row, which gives 5901.02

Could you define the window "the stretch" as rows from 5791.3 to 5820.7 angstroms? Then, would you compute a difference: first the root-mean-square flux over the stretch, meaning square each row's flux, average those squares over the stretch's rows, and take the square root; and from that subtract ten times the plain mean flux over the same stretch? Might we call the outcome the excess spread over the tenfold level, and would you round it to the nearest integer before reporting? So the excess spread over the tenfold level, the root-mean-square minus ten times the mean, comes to -152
